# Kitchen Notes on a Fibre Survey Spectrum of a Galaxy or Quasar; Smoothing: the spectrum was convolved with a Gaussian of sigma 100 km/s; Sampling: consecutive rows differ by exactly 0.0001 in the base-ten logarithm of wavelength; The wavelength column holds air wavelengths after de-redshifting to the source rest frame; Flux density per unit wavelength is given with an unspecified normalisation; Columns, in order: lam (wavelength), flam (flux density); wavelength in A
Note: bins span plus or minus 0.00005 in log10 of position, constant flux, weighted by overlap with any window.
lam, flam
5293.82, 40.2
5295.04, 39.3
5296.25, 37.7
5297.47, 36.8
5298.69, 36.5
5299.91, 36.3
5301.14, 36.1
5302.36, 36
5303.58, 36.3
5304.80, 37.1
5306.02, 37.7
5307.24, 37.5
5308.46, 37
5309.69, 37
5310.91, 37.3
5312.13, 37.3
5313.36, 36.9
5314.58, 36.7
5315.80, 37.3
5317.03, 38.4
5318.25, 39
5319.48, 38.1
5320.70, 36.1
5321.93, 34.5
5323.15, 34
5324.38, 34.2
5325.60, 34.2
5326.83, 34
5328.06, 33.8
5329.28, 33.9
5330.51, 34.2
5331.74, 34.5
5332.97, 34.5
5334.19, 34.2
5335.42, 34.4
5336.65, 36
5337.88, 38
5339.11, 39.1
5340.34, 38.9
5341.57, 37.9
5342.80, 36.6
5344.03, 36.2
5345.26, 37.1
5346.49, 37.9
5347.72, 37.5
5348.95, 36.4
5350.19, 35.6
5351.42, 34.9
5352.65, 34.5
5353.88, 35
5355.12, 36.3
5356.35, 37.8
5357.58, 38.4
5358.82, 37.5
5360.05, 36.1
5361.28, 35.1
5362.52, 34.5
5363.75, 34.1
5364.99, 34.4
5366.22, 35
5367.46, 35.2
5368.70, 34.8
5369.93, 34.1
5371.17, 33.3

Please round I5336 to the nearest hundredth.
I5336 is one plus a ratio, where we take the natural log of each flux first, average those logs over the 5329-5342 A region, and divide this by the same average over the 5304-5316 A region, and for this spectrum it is 1.99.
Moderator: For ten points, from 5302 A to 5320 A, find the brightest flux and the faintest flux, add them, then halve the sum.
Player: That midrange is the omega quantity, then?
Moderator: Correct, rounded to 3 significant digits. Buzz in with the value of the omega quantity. 37.5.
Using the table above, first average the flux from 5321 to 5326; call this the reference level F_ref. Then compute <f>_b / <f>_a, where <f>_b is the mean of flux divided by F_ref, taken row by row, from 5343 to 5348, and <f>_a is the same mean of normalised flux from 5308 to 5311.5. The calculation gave 1.00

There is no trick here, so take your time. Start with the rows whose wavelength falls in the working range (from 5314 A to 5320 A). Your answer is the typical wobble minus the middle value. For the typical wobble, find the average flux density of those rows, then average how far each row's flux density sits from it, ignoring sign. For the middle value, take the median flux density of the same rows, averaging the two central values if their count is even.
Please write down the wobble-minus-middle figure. -37.4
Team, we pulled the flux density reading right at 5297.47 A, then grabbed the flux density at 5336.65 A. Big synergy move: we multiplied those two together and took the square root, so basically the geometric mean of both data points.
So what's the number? 36.4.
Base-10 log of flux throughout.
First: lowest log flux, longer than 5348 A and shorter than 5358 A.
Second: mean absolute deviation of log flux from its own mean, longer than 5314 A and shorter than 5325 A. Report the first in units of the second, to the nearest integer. 81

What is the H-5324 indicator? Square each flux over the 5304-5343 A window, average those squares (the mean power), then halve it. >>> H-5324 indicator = 659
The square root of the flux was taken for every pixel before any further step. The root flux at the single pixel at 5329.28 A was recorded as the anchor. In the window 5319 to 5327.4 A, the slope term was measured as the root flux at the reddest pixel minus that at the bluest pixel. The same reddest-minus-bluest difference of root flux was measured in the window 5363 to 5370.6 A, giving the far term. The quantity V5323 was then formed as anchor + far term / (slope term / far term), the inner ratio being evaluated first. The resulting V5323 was 5.82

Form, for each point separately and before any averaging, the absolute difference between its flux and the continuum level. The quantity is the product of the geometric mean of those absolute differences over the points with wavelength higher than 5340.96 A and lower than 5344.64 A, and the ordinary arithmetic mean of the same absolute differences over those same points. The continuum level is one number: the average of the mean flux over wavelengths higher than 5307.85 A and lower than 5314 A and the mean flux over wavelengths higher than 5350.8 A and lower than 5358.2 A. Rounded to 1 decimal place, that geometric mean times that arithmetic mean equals 0.1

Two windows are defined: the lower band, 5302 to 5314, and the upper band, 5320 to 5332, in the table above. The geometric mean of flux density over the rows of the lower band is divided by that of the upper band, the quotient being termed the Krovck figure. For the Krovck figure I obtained 1.08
